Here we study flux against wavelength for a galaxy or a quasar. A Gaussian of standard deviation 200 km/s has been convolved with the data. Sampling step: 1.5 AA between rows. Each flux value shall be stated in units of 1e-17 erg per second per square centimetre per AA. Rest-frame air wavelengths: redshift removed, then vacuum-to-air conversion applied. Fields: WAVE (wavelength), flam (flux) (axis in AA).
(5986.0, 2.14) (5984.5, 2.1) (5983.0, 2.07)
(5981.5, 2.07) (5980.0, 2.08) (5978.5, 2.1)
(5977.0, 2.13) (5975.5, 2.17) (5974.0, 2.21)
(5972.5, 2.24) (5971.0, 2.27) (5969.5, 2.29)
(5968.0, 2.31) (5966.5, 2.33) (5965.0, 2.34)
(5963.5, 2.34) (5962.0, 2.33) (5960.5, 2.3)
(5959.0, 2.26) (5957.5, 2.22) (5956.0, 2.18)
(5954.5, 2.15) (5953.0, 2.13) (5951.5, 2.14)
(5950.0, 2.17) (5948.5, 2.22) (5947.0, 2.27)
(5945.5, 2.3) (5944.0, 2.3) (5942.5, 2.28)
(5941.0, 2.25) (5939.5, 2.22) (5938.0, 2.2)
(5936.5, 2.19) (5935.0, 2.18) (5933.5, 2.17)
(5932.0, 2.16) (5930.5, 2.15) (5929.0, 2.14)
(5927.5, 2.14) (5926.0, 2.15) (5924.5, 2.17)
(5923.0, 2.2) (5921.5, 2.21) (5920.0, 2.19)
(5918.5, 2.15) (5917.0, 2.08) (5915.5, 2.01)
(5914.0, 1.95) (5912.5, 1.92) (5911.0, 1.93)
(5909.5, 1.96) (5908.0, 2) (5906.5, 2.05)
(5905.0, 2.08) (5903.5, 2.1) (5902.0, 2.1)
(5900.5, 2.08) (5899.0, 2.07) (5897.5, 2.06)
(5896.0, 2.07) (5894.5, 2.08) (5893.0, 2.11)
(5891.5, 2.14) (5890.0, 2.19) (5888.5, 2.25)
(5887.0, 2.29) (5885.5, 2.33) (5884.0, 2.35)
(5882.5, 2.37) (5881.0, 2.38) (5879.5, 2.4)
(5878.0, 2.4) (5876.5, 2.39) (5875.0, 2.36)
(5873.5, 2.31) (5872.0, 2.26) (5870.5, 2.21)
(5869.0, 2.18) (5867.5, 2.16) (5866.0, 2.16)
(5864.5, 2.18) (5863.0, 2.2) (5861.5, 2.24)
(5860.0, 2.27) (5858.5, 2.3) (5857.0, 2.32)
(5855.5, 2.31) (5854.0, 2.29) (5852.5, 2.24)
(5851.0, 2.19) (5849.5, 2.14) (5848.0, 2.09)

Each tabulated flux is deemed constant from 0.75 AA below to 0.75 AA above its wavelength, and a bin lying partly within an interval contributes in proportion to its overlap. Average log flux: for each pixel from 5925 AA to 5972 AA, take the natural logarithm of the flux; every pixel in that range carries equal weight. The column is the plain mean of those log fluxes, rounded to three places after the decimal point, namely 0.801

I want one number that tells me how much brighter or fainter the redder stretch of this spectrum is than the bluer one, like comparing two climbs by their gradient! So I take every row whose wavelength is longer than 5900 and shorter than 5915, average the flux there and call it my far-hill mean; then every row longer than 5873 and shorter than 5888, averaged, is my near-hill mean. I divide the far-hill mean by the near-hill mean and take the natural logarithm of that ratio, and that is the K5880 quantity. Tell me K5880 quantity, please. -0.16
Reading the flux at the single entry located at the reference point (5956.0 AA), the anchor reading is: 2.18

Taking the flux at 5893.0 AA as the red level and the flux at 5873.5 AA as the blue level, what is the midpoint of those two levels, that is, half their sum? 2.21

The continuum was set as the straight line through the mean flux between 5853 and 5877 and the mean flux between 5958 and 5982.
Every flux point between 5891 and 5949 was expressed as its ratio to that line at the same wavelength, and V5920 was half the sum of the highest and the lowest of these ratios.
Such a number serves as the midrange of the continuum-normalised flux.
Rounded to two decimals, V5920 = 0.94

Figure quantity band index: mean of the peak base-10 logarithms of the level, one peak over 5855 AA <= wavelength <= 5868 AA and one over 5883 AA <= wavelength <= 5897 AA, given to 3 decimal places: 0.368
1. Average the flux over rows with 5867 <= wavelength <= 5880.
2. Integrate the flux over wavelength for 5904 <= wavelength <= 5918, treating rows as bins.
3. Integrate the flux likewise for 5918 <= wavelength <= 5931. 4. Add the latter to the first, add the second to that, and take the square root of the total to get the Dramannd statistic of 7.65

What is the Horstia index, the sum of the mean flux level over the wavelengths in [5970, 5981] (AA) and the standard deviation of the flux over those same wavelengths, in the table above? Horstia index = 2.24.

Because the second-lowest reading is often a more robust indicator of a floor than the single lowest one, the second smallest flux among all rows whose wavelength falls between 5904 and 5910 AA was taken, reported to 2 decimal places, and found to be 2.00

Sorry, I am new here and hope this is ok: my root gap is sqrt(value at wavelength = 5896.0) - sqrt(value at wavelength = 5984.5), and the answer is -0.01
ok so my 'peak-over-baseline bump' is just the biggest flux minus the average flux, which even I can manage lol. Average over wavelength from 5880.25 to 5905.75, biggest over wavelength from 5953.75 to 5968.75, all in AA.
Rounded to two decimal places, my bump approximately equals 0.16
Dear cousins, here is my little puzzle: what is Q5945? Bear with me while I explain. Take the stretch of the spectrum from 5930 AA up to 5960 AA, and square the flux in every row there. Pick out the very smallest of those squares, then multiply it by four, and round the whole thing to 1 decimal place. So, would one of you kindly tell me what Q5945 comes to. 18.1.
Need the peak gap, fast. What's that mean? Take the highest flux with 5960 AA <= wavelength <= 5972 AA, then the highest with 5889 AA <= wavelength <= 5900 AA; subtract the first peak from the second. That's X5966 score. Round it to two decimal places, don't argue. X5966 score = -0.15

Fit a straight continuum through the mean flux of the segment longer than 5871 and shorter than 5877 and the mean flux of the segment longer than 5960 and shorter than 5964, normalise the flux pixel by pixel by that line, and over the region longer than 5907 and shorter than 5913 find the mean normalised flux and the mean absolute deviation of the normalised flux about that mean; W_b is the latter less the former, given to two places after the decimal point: -0.83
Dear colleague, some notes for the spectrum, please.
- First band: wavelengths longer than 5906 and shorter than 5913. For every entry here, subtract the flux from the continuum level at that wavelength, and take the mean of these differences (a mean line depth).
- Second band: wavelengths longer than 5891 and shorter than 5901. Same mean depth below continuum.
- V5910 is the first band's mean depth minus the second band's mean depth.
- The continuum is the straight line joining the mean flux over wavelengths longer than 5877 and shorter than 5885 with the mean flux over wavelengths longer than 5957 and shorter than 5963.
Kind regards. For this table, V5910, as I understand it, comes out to 0.10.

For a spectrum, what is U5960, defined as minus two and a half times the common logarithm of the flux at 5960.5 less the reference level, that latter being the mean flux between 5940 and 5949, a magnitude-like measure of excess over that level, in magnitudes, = 3.8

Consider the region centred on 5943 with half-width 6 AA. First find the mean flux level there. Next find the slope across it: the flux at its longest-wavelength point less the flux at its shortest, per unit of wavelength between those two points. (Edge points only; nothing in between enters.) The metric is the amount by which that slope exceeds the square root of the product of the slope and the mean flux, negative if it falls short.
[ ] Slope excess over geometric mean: -0.064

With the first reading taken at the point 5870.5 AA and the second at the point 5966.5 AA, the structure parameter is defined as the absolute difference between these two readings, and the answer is 0.120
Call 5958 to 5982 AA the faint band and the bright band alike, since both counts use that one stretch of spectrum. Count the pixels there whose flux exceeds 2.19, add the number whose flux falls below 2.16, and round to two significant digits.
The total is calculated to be 15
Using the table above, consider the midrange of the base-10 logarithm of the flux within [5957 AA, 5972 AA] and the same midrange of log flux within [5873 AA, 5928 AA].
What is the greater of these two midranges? 0.358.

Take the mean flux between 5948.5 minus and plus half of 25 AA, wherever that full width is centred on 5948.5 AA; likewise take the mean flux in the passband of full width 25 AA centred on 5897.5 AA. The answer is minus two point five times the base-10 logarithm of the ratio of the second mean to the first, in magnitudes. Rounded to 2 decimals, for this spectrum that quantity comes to 0.05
